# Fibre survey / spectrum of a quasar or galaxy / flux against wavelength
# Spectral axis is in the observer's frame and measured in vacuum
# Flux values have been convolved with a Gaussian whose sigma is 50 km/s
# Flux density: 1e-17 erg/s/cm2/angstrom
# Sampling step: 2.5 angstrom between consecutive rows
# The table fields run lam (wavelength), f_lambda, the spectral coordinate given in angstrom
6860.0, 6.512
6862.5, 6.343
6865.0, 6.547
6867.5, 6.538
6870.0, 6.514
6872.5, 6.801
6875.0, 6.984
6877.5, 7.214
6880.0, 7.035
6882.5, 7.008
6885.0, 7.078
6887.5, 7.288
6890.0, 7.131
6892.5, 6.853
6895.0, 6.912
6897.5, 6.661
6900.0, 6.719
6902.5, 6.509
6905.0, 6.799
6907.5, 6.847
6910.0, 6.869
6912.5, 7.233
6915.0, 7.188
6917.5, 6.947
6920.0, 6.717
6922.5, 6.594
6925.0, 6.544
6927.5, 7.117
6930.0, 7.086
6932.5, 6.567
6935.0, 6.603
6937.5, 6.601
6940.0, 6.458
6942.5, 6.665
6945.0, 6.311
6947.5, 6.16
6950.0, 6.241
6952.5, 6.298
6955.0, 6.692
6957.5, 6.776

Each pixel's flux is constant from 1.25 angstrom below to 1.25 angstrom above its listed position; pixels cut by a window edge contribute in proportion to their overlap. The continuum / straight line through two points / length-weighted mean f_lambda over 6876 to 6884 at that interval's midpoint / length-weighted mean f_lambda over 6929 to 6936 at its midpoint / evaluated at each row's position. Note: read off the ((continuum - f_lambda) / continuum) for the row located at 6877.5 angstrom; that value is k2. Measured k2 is -0.016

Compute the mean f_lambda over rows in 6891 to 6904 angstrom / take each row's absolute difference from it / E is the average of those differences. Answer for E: 0.121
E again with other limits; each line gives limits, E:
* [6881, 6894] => 0.113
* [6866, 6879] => 0.231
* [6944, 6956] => 0.141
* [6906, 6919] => 0.155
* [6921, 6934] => 0.256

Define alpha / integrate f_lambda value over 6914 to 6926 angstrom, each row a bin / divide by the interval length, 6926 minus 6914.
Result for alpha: 6.80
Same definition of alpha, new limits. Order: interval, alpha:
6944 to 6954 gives 6.26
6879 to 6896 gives 7.05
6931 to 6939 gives 6.60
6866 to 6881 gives 6.84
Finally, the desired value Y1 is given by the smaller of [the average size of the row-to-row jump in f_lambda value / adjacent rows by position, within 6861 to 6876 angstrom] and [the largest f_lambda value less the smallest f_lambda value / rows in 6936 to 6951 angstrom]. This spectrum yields 0.14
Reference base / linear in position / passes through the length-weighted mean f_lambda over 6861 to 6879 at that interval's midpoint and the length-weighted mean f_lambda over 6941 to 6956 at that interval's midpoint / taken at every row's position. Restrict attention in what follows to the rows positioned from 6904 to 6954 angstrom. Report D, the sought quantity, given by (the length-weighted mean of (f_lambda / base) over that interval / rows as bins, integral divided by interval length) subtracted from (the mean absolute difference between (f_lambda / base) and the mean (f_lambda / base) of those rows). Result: -1.00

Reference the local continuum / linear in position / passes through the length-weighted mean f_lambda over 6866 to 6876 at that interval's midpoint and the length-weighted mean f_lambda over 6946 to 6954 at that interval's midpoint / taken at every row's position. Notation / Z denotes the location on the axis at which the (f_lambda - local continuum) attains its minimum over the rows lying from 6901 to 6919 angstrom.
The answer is 6902.5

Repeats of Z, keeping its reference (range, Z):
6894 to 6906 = 6902.5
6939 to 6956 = 6947.5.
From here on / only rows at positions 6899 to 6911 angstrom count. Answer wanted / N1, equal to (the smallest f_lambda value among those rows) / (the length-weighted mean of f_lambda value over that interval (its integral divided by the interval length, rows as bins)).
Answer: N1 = 0.965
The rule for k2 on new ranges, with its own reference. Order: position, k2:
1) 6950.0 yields 0.059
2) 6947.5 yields 0.074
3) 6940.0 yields 0.036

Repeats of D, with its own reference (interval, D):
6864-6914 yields -1.01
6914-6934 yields -1.02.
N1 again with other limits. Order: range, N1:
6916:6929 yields 0.963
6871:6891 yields 0.963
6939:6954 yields 0.969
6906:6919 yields 0.977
